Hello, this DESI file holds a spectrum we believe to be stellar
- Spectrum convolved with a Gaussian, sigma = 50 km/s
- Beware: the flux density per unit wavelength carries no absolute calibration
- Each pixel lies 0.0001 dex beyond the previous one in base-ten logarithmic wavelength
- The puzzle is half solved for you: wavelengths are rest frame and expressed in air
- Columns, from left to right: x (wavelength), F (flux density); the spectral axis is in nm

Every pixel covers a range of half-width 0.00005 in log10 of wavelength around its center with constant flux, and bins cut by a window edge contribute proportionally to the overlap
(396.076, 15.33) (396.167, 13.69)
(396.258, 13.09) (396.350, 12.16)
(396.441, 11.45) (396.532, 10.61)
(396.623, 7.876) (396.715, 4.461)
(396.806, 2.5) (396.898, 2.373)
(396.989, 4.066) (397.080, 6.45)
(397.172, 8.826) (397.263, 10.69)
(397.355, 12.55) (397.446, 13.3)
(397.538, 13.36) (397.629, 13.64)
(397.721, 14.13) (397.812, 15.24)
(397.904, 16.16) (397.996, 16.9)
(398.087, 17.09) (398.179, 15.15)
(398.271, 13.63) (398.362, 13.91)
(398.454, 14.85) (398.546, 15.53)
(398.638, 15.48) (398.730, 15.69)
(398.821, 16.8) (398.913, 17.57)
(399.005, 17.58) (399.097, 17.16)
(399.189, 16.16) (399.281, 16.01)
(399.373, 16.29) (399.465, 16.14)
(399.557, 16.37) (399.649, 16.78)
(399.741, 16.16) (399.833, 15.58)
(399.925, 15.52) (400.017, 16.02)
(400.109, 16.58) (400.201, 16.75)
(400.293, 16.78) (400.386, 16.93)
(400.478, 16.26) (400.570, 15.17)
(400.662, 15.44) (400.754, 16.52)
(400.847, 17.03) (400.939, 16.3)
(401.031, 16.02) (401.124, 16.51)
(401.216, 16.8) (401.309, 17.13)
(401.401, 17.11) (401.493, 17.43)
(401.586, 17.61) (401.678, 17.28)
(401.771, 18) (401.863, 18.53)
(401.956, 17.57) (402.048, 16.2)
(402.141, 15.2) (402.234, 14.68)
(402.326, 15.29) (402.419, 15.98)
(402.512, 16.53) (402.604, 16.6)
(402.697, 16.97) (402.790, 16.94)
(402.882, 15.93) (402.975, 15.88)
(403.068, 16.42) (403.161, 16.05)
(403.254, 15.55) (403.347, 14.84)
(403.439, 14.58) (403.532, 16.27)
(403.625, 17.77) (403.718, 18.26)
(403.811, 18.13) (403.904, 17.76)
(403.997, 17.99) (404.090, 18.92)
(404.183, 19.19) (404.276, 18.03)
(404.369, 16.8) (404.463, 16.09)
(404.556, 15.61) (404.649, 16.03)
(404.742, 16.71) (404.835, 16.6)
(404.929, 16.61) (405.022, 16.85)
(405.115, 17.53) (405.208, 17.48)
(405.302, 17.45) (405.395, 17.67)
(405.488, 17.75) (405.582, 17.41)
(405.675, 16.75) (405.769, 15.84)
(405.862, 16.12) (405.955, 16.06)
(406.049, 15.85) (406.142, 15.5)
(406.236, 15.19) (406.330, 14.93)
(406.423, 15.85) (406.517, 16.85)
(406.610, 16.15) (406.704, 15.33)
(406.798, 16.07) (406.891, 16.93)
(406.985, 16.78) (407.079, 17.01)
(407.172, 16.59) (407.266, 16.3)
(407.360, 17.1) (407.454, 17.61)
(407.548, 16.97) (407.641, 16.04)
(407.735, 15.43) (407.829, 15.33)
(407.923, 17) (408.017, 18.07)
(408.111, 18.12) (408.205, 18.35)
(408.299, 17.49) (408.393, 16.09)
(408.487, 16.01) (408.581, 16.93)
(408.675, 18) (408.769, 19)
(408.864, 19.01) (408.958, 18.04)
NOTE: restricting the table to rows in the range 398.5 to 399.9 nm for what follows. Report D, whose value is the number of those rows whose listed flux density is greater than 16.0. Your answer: 11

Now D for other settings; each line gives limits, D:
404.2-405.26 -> 10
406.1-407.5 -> 10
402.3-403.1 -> 5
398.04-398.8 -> 1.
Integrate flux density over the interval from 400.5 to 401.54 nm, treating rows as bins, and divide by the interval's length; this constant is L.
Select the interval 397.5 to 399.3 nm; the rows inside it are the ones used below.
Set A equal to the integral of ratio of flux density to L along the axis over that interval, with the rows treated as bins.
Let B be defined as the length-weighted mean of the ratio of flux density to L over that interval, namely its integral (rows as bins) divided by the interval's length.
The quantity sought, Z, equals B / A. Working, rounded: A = 1.70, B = 0.95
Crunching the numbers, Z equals 0.556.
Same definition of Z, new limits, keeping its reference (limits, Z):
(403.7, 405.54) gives 0.543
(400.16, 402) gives 0.543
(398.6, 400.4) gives 0.556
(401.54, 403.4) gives 0.538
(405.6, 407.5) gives 0.526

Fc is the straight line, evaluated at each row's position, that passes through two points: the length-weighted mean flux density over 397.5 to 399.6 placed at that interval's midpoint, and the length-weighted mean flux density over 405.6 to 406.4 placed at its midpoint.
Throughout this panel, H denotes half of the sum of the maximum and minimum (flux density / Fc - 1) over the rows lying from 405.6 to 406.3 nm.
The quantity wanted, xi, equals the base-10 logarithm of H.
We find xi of -2.11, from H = 0.01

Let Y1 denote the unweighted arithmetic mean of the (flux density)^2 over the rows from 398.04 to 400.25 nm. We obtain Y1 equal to 258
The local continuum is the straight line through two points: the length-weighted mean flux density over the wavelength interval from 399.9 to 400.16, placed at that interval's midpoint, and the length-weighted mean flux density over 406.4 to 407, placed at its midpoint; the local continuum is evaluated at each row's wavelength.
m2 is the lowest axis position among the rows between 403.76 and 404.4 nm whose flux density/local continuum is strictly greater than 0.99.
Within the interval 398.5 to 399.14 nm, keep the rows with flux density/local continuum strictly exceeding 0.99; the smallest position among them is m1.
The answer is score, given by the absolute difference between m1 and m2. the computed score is 4.99 nm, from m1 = 398.821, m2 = 403.811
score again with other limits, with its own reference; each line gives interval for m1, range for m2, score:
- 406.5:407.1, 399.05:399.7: 7.42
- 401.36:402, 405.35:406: 3.99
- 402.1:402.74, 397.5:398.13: 4.61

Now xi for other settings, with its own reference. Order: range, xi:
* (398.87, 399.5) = -1.16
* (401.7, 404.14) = -1.22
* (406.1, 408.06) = -1.40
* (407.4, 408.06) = -1.29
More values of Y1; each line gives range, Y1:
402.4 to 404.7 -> 282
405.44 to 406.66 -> 262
